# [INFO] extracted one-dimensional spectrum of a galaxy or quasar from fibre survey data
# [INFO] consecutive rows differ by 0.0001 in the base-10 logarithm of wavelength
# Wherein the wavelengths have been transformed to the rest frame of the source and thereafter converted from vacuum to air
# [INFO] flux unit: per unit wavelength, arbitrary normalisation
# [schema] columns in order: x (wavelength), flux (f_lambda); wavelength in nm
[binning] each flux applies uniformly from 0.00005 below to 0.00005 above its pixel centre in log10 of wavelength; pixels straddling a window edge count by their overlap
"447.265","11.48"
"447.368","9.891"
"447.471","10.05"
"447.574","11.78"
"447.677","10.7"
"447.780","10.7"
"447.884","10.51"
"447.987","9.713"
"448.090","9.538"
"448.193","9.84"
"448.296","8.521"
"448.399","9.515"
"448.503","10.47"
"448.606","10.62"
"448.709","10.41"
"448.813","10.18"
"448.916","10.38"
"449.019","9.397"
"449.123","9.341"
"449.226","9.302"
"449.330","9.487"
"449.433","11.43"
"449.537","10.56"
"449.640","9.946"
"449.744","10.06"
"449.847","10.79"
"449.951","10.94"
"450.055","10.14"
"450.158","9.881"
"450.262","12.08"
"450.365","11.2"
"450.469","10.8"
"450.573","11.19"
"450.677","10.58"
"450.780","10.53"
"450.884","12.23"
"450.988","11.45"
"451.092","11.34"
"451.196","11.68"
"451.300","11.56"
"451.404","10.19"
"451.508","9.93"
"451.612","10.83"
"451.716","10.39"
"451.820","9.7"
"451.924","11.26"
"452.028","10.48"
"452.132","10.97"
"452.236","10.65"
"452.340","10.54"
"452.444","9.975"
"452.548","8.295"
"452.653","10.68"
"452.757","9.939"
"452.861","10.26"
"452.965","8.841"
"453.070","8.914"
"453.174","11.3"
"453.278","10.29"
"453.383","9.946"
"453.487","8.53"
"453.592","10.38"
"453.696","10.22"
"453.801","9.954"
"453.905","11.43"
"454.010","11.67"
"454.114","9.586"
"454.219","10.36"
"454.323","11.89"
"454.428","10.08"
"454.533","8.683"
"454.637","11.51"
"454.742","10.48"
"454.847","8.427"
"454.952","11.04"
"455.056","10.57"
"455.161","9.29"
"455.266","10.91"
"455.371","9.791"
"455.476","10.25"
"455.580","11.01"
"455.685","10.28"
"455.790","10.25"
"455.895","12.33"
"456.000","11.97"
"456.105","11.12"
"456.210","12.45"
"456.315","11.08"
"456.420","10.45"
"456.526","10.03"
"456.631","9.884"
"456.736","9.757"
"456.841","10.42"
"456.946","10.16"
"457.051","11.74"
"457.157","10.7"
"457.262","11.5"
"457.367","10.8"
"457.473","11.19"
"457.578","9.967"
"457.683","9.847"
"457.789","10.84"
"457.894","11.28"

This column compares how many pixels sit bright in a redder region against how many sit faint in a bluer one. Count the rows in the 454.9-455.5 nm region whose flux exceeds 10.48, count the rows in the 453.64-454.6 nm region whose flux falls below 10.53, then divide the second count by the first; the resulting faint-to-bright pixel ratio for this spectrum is 2.0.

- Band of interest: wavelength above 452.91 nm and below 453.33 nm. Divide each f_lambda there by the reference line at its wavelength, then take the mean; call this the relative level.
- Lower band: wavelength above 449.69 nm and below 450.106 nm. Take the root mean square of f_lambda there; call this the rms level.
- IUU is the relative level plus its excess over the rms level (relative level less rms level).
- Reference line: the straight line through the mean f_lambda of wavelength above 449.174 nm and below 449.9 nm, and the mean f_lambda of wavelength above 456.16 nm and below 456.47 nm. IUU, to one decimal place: -8.7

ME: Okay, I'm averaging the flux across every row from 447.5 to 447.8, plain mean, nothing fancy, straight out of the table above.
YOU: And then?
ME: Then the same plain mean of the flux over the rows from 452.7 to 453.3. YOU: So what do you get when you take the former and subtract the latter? 1.1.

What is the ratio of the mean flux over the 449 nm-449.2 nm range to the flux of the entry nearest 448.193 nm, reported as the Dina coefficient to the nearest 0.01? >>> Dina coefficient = 0.95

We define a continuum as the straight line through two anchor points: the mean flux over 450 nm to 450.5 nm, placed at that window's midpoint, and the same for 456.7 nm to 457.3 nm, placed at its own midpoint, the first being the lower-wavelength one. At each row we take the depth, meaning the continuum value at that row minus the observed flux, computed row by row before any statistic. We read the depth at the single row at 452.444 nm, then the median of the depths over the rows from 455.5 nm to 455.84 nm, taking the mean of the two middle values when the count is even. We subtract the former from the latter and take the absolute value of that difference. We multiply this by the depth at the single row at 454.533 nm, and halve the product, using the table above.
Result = 0.4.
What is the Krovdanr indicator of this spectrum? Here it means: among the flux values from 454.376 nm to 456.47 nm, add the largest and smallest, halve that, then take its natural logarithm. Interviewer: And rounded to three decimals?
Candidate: 2.346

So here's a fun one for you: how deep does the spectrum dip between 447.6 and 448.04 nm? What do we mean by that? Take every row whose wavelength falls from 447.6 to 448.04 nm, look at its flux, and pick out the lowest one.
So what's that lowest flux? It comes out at 9.713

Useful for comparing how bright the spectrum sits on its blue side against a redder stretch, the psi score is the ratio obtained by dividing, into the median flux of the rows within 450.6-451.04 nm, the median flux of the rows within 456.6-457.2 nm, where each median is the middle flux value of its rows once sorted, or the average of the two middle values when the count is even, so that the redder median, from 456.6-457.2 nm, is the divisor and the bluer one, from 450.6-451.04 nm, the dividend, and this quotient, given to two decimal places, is 1.07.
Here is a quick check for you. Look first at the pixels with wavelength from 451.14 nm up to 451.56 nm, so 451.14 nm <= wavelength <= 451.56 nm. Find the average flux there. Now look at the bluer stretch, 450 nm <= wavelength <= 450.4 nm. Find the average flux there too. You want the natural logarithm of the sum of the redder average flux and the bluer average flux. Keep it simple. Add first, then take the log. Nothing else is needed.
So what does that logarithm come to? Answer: 3.08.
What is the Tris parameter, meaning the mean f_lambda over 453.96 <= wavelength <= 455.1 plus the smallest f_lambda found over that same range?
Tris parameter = 18.8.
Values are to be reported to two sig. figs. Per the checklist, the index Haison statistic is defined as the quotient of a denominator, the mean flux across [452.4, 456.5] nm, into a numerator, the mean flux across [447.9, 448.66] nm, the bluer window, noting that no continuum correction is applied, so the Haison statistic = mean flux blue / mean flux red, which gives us 0.94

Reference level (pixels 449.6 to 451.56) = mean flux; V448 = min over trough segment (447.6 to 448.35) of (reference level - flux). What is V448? 0.17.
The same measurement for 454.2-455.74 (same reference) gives -1.02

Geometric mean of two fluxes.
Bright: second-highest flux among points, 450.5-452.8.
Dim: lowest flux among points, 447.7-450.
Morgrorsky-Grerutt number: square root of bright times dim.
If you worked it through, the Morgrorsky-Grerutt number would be 10.0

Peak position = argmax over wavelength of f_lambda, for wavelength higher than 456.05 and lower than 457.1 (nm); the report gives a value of 456.210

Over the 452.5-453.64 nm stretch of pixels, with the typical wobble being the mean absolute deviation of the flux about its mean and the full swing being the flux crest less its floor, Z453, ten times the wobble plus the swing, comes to 11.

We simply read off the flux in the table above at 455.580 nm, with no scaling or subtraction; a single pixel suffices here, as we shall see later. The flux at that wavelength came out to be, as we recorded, 11.01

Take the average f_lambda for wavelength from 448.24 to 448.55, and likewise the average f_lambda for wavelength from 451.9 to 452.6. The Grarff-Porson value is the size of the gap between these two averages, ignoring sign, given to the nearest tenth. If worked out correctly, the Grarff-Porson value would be 0.8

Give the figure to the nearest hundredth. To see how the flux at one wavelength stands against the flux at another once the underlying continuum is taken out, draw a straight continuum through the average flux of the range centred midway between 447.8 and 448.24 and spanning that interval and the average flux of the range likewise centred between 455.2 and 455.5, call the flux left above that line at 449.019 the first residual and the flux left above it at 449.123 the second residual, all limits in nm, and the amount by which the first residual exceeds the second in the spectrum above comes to 0.06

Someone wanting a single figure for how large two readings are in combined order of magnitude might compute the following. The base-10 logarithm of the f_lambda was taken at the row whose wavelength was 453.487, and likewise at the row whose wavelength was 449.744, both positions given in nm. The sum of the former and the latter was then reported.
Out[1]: 1.93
